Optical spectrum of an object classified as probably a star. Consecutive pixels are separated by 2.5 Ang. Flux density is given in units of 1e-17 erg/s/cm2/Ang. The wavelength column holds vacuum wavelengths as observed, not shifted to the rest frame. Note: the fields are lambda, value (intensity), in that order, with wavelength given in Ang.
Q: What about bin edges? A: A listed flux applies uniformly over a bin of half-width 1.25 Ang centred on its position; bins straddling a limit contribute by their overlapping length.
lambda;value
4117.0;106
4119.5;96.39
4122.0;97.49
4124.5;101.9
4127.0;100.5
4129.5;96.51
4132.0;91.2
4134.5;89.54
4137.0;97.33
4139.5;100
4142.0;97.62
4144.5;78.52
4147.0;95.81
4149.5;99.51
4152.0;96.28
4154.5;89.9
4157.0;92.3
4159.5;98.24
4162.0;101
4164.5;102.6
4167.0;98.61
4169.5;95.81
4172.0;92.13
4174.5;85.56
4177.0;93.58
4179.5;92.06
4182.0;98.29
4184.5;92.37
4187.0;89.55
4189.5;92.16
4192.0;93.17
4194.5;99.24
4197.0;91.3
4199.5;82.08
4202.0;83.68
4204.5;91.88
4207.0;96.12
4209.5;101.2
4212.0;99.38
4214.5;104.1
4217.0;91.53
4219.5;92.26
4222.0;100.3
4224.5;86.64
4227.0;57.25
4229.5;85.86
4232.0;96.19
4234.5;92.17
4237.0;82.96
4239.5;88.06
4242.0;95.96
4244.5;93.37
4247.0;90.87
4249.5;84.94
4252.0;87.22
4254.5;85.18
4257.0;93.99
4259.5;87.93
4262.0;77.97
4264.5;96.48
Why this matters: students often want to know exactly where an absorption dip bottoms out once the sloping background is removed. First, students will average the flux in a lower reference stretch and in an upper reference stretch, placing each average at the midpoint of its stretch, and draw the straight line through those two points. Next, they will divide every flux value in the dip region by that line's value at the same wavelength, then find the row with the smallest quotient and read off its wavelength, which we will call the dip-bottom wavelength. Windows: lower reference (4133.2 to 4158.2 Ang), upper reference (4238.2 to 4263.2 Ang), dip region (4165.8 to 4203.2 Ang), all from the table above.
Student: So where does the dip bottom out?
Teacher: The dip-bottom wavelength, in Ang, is 4199.5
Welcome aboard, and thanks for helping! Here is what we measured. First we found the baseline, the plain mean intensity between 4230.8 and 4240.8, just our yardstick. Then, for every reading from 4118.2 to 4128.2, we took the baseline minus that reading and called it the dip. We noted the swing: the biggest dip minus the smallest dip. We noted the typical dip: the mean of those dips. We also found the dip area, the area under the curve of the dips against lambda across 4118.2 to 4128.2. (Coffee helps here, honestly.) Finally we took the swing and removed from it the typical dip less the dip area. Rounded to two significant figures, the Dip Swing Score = -78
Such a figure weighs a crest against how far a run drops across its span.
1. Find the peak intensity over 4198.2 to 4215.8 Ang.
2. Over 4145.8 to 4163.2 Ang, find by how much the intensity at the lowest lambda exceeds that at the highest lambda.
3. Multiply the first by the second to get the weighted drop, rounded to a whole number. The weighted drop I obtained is -540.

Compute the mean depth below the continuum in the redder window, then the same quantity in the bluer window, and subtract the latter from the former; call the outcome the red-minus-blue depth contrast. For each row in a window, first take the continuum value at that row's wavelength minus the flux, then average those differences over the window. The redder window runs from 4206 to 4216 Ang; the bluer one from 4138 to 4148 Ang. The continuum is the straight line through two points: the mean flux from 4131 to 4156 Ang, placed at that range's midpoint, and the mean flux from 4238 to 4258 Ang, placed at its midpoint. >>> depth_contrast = -10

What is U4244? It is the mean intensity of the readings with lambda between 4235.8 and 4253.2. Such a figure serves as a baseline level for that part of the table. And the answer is 89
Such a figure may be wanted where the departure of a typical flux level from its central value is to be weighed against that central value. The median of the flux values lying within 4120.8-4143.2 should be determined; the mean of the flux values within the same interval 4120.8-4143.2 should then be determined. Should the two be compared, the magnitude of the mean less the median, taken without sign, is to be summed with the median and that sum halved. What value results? 49.0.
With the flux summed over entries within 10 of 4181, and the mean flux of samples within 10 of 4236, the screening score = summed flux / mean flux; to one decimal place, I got 8.5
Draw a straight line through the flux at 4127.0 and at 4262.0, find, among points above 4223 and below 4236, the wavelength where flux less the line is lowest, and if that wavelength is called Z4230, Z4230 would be 4227.0 Ang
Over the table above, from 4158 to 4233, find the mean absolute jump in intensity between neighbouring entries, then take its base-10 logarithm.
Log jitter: 0.84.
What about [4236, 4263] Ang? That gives 0.73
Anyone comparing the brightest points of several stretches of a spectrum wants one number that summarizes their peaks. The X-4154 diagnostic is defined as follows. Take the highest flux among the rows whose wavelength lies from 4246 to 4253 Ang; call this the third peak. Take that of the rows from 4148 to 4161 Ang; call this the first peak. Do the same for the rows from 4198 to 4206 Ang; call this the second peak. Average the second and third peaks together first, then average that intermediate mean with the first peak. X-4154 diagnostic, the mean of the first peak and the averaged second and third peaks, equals 95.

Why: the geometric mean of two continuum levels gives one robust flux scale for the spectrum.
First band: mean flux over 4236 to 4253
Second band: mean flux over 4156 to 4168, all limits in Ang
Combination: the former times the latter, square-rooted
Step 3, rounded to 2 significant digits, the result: 94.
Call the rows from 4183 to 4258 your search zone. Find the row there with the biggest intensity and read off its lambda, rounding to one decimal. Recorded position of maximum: 4214.5 Ang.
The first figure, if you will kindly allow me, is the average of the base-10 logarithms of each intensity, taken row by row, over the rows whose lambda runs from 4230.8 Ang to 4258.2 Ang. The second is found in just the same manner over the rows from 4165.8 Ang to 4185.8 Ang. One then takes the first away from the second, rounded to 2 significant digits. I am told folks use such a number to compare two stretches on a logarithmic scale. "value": 0.017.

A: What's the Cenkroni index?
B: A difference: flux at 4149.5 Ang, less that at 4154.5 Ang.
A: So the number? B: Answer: 10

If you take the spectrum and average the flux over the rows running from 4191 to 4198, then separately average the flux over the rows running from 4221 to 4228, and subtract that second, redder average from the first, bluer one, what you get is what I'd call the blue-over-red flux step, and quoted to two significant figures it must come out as 13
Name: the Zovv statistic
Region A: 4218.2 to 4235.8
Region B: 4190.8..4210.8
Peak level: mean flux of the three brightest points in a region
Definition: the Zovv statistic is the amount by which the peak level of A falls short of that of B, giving 2.6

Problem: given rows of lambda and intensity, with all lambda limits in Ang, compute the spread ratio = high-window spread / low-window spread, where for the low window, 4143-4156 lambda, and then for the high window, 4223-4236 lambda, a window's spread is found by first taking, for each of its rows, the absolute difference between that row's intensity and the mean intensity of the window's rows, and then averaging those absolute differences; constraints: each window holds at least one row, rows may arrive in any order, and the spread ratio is 1.7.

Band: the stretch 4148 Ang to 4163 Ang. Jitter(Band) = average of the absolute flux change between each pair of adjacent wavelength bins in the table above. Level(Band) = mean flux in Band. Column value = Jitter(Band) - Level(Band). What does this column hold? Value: -92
